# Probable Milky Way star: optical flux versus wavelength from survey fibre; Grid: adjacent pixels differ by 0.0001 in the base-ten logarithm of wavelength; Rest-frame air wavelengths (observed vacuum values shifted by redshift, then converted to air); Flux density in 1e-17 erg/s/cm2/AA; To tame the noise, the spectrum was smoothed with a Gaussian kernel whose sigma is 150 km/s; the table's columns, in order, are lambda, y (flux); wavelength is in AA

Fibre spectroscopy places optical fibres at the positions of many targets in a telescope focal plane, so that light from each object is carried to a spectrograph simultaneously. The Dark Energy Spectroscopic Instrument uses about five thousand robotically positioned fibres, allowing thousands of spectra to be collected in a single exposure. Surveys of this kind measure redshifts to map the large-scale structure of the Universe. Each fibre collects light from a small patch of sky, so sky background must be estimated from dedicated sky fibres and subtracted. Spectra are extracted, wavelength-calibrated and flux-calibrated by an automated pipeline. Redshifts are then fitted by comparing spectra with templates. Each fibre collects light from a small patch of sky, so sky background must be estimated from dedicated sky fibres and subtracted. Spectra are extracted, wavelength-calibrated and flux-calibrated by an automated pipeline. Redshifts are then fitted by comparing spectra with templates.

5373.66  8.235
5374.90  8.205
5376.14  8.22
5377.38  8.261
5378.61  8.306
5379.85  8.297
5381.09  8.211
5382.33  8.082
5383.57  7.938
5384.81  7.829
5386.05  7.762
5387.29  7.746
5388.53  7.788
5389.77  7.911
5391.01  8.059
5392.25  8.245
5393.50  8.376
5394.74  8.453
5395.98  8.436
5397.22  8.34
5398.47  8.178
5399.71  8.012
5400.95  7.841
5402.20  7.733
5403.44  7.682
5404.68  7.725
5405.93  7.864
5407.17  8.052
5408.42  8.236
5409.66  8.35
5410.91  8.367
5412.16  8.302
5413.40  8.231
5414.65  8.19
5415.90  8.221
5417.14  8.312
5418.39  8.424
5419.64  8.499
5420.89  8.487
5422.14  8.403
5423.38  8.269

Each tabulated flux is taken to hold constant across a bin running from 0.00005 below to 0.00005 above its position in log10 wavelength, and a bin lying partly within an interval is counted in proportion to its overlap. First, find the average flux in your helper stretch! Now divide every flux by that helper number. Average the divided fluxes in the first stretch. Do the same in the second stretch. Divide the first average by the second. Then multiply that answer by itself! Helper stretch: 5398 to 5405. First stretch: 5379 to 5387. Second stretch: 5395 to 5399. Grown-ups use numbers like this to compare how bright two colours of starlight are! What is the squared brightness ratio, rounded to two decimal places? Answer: 0.93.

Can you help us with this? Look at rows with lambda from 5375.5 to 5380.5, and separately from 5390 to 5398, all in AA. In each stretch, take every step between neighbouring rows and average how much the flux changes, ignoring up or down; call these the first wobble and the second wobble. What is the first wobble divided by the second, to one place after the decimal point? 0.3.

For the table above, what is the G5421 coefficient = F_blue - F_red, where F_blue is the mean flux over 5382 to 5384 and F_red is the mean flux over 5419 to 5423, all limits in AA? -0.45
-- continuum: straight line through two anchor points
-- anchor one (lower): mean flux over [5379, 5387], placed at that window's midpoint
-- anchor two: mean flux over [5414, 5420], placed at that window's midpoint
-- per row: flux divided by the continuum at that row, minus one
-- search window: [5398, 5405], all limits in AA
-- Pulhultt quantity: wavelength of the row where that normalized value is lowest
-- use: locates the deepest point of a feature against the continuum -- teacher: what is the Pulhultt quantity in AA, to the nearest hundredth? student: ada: 5403.44 AA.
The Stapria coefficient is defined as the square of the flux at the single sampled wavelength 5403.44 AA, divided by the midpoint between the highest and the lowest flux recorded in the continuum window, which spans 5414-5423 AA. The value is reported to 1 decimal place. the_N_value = 7.1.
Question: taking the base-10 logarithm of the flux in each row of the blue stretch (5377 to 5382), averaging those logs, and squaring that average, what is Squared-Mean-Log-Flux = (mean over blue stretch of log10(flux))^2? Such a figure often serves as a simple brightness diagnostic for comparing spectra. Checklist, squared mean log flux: 0.842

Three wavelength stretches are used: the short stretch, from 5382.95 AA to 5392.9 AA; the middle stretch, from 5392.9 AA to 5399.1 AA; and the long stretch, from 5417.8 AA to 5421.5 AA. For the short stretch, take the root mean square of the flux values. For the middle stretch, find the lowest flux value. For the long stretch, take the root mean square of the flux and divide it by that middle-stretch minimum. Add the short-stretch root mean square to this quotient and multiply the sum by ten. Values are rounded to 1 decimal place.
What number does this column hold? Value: 89.5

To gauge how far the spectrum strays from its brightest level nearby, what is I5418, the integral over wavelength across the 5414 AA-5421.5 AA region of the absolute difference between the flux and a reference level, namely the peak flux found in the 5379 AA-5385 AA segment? 0.9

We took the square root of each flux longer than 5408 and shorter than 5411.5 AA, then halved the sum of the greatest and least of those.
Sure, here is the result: 2.88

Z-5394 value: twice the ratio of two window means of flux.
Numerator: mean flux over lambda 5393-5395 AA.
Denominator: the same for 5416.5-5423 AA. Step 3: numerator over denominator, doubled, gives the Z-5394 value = 2.00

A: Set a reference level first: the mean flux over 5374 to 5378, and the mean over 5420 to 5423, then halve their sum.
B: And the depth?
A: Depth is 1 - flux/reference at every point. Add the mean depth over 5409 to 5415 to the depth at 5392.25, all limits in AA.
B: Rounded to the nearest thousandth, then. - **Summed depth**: 0.017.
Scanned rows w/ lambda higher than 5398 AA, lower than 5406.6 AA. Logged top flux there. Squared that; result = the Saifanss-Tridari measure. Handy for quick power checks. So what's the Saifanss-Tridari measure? 67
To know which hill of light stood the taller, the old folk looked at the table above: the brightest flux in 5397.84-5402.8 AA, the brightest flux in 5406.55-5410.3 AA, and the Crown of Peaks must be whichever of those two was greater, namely 8.350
